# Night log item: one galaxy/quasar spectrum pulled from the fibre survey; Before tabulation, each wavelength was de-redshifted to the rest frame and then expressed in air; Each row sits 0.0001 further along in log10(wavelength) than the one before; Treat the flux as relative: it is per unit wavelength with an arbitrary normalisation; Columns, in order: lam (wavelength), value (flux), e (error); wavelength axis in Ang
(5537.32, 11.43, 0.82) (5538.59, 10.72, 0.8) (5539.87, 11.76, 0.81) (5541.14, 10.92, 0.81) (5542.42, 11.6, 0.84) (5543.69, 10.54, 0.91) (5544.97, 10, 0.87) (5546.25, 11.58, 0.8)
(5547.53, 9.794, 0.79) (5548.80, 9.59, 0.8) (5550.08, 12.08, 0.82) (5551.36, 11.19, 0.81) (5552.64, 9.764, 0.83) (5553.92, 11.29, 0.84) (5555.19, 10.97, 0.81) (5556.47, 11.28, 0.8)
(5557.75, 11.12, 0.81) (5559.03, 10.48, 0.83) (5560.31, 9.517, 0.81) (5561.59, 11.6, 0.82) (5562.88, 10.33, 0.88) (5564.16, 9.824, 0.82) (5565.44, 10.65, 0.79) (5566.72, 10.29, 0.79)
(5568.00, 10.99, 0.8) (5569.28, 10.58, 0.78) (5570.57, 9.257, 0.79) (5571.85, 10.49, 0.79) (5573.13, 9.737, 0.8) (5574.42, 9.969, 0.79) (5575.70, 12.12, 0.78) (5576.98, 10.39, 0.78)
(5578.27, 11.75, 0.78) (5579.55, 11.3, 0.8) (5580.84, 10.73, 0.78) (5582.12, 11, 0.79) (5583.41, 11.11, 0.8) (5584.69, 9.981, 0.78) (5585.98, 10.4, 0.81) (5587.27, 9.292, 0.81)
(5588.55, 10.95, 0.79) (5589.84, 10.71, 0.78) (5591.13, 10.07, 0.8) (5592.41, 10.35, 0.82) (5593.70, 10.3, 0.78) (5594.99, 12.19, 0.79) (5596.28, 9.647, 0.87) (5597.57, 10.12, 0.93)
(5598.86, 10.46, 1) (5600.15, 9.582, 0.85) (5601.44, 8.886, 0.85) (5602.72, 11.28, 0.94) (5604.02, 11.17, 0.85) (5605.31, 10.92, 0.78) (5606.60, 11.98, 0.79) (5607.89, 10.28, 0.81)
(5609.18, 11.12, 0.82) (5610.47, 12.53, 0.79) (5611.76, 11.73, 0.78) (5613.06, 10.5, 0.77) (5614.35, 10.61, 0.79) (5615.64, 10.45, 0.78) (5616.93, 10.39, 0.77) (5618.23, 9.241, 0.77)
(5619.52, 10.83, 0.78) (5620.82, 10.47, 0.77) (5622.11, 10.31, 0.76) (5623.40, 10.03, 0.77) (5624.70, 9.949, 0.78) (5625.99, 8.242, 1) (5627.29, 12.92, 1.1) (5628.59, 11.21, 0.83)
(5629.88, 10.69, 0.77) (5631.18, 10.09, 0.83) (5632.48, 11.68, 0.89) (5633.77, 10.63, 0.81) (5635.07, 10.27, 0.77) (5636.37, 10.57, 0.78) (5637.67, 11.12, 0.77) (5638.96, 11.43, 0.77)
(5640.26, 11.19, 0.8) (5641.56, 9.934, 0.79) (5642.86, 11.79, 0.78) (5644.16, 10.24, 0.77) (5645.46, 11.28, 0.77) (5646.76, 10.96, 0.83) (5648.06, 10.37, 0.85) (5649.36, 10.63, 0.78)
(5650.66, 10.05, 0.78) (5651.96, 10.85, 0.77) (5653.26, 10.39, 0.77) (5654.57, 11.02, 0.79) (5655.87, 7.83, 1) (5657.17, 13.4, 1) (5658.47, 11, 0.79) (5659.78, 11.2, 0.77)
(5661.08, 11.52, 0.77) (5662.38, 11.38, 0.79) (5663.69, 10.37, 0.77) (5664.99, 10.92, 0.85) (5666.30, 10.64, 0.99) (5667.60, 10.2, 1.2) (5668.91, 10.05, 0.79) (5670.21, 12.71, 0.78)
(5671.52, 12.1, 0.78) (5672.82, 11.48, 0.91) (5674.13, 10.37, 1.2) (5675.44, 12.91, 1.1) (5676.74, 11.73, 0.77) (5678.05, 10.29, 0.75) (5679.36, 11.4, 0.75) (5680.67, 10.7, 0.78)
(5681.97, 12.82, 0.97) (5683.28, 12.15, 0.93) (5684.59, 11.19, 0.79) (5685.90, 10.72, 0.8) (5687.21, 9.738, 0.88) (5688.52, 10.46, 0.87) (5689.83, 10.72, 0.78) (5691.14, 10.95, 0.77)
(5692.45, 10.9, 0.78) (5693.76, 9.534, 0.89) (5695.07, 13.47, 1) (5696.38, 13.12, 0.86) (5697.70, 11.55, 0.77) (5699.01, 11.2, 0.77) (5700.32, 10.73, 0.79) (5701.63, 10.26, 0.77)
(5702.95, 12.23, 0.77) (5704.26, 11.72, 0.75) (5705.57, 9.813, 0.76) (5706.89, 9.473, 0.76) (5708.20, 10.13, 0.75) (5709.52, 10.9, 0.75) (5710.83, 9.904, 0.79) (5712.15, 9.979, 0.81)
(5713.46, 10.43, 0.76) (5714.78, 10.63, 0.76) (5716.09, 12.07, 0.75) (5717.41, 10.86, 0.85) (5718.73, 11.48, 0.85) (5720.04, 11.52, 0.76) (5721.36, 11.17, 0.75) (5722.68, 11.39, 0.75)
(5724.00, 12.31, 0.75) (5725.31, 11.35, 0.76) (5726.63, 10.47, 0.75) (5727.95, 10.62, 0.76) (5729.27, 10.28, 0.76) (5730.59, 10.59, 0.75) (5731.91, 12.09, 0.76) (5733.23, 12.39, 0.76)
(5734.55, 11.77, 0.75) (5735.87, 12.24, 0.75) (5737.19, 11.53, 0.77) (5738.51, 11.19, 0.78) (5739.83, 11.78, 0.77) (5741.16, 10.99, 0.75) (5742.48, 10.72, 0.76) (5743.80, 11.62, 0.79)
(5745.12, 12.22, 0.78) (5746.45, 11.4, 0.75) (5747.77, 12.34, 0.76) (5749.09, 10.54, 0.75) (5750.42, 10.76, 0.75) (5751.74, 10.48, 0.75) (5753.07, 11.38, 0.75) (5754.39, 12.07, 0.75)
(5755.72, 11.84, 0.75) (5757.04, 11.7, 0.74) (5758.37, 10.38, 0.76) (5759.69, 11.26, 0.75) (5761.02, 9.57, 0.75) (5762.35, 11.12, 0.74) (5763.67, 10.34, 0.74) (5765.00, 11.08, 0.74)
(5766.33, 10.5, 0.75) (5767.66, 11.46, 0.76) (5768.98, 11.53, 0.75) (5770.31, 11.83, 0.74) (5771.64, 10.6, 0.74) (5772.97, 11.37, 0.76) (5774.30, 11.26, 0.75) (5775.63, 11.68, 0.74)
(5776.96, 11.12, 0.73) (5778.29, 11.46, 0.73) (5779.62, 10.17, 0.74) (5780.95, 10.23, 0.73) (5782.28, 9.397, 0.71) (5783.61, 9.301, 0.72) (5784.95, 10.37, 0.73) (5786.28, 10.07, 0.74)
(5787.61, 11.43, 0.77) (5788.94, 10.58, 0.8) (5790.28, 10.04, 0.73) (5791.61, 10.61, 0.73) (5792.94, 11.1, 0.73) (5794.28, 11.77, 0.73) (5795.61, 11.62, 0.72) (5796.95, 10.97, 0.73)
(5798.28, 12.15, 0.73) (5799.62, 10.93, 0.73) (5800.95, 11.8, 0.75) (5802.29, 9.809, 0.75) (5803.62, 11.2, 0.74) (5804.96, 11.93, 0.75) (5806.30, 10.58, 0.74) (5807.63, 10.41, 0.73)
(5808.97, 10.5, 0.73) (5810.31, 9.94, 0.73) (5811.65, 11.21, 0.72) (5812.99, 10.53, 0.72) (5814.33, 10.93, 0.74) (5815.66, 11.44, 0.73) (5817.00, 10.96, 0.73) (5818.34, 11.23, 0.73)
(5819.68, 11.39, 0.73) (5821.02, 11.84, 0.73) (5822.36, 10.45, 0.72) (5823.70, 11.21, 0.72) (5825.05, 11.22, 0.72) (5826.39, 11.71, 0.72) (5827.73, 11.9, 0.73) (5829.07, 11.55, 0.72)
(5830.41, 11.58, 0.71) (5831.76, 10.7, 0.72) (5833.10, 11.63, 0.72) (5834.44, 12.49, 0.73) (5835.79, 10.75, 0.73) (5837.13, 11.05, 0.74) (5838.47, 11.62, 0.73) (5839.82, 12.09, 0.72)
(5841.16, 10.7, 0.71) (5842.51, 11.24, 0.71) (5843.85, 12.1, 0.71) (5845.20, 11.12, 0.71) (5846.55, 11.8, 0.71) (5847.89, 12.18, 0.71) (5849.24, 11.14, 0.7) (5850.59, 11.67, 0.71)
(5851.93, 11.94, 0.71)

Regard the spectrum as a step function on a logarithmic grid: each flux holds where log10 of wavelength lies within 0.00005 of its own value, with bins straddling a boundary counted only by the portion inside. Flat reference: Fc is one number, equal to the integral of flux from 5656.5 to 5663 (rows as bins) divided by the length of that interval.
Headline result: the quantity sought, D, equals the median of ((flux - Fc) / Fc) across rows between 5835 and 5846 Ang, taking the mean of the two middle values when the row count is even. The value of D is -0.044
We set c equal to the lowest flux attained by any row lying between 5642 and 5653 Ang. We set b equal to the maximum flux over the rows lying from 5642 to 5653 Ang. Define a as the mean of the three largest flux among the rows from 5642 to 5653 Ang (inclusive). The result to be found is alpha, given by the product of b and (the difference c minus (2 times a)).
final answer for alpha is -149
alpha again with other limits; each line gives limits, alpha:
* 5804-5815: -152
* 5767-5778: -151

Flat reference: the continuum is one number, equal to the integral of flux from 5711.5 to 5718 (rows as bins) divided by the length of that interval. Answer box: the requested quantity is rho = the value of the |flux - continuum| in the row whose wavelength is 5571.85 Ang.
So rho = 0.31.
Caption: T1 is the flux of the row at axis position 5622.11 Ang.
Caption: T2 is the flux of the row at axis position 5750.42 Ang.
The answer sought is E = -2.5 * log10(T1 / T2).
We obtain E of 0.05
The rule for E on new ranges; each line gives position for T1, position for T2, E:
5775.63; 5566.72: -0.14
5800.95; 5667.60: -0.16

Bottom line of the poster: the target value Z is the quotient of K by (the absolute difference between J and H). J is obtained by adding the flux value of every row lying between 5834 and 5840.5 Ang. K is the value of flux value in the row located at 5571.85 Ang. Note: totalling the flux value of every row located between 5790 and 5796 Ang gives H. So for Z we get 3.7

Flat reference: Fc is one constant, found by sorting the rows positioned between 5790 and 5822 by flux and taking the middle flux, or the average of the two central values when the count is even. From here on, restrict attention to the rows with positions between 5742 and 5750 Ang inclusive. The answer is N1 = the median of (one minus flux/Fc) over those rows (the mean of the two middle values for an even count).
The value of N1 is -0.04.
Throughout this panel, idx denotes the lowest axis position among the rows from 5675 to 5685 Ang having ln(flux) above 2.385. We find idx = 5675.44 Ang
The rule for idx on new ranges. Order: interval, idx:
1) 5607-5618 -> 5609.18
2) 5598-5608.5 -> 5602.72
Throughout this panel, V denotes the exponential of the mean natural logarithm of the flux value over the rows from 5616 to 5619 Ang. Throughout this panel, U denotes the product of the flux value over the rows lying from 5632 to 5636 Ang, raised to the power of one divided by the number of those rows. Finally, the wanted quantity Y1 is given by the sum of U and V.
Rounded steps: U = 10.8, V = 9.8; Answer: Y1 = 20.6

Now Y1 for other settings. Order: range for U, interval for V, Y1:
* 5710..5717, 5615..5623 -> 20.8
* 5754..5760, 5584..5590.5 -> 21.7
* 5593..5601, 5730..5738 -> 22.1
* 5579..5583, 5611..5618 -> 21.7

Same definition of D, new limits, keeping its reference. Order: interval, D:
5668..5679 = -0.008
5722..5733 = -0.061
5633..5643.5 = -0.070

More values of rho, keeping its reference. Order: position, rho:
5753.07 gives 0.58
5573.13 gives 1.06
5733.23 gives 1.59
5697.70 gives 0.75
